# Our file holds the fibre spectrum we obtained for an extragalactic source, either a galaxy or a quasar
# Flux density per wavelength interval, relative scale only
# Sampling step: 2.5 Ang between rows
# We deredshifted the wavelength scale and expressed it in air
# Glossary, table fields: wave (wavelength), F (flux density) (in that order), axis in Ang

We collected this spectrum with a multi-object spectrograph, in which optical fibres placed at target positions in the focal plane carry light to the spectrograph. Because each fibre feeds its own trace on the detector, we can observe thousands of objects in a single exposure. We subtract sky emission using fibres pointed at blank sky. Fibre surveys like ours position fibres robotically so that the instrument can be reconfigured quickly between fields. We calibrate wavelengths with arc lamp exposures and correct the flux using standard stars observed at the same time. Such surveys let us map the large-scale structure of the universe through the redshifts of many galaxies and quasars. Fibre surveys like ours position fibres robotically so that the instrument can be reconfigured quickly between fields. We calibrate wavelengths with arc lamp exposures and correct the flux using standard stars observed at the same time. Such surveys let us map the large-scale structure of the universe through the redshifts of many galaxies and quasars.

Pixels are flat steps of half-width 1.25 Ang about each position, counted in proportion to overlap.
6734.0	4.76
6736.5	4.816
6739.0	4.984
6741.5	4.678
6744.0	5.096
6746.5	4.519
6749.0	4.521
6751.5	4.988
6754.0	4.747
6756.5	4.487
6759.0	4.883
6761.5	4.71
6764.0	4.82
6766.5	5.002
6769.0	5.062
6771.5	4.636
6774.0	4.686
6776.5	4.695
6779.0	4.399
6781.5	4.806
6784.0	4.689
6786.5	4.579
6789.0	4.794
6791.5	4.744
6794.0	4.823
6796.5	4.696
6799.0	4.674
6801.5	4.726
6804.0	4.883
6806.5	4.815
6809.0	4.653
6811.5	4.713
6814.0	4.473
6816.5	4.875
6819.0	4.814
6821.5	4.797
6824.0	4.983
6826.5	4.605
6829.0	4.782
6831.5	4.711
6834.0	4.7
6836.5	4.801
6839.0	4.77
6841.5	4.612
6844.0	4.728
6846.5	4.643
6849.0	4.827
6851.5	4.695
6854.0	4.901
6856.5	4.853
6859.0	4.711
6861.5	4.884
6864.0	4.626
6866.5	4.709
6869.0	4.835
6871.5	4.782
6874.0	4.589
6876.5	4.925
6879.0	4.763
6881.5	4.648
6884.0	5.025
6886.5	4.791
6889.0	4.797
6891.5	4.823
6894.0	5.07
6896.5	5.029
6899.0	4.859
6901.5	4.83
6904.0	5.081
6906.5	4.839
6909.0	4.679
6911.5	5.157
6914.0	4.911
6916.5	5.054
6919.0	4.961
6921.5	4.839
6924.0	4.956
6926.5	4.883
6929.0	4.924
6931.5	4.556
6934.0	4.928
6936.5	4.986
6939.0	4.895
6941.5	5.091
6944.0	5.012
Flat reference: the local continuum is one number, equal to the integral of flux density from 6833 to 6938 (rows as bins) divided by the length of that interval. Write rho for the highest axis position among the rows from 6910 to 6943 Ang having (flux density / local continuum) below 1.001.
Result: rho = 6931.5 Ang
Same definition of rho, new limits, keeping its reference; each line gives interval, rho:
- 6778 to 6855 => 6851.5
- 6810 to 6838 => 6836.5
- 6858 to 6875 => 6874.0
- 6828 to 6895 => 6891.5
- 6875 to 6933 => 6931.5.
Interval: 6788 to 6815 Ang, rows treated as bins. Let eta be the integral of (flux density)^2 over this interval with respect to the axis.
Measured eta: 604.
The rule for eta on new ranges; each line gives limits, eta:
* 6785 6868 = 1870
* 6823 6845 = 495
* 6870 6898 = 657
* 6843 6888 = 1026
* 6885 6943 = 1400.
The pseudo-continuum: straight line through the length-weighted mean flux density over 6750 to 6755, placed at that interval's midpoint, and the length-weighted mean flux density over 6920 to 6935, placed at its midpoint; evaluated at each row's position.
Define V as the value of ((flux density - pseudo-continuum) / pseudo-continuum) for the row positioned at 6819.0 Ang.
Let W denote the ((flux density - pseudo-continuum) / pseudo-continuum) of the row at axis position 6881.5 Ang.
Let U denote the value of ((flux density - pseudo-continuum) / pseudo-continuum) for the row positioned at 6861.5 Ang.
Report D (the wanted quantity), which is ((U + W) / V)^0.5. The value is 2.08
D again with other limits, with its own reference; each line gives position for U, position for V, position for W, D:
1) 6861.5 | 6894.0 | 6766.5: 0.90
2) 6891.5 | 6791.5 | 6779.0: 2.09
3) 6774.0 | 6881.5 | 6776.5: 1.28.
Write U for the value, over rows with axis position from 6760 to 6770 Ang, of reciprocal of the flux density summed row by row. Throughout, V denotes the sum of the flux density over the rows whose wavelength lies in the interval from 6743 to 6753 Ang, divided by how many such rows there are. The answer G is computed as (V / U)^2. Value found 34.2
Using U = 0.817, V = 4.78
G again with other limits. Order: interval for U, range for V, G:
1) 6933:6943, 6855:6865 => 35.2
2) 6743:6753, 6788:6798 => 32.2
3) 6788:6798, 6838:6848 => 31.2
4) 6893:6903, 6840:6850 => 33.8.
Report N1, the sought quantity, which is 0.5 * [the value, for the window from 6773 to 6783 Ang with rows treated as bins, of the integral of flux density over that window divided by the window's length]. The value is 2.32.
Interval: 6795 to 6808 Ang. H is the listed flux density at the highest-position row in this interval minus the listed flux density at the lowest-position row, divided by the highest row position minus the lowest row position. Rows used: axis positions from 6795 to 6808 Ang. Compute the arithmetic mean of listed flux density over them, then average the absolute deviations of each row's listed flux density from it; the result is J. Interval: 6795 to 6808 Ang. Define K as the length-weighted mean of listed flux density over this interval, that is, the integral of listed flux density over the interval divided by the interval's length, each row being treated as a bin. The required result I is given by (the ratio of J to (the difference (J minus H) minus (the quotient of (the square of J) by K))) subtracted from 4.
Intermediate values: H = 0.012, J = 0.072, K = 4.76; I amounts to 2.78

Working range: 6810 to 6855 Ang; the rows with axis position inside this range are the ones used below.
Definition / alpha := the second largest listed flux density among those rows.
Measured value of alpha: 4.901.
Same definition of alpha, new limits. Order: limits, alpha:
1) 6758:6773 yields 5.002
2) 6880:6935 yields 5.081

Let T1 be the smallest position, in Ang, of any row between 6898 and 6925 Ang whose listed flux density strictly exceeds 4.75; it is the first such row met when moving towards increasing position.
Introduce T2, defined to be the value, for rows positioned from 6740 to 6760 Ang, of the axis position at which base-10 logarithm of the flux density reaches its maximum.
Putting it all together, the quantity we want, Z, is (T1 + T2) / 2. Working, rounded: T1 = 6899.0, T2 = 6744.0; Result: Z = 6821.5 Ang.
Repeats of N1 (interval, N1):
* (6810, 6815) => 2.30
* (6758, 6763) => 2.40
